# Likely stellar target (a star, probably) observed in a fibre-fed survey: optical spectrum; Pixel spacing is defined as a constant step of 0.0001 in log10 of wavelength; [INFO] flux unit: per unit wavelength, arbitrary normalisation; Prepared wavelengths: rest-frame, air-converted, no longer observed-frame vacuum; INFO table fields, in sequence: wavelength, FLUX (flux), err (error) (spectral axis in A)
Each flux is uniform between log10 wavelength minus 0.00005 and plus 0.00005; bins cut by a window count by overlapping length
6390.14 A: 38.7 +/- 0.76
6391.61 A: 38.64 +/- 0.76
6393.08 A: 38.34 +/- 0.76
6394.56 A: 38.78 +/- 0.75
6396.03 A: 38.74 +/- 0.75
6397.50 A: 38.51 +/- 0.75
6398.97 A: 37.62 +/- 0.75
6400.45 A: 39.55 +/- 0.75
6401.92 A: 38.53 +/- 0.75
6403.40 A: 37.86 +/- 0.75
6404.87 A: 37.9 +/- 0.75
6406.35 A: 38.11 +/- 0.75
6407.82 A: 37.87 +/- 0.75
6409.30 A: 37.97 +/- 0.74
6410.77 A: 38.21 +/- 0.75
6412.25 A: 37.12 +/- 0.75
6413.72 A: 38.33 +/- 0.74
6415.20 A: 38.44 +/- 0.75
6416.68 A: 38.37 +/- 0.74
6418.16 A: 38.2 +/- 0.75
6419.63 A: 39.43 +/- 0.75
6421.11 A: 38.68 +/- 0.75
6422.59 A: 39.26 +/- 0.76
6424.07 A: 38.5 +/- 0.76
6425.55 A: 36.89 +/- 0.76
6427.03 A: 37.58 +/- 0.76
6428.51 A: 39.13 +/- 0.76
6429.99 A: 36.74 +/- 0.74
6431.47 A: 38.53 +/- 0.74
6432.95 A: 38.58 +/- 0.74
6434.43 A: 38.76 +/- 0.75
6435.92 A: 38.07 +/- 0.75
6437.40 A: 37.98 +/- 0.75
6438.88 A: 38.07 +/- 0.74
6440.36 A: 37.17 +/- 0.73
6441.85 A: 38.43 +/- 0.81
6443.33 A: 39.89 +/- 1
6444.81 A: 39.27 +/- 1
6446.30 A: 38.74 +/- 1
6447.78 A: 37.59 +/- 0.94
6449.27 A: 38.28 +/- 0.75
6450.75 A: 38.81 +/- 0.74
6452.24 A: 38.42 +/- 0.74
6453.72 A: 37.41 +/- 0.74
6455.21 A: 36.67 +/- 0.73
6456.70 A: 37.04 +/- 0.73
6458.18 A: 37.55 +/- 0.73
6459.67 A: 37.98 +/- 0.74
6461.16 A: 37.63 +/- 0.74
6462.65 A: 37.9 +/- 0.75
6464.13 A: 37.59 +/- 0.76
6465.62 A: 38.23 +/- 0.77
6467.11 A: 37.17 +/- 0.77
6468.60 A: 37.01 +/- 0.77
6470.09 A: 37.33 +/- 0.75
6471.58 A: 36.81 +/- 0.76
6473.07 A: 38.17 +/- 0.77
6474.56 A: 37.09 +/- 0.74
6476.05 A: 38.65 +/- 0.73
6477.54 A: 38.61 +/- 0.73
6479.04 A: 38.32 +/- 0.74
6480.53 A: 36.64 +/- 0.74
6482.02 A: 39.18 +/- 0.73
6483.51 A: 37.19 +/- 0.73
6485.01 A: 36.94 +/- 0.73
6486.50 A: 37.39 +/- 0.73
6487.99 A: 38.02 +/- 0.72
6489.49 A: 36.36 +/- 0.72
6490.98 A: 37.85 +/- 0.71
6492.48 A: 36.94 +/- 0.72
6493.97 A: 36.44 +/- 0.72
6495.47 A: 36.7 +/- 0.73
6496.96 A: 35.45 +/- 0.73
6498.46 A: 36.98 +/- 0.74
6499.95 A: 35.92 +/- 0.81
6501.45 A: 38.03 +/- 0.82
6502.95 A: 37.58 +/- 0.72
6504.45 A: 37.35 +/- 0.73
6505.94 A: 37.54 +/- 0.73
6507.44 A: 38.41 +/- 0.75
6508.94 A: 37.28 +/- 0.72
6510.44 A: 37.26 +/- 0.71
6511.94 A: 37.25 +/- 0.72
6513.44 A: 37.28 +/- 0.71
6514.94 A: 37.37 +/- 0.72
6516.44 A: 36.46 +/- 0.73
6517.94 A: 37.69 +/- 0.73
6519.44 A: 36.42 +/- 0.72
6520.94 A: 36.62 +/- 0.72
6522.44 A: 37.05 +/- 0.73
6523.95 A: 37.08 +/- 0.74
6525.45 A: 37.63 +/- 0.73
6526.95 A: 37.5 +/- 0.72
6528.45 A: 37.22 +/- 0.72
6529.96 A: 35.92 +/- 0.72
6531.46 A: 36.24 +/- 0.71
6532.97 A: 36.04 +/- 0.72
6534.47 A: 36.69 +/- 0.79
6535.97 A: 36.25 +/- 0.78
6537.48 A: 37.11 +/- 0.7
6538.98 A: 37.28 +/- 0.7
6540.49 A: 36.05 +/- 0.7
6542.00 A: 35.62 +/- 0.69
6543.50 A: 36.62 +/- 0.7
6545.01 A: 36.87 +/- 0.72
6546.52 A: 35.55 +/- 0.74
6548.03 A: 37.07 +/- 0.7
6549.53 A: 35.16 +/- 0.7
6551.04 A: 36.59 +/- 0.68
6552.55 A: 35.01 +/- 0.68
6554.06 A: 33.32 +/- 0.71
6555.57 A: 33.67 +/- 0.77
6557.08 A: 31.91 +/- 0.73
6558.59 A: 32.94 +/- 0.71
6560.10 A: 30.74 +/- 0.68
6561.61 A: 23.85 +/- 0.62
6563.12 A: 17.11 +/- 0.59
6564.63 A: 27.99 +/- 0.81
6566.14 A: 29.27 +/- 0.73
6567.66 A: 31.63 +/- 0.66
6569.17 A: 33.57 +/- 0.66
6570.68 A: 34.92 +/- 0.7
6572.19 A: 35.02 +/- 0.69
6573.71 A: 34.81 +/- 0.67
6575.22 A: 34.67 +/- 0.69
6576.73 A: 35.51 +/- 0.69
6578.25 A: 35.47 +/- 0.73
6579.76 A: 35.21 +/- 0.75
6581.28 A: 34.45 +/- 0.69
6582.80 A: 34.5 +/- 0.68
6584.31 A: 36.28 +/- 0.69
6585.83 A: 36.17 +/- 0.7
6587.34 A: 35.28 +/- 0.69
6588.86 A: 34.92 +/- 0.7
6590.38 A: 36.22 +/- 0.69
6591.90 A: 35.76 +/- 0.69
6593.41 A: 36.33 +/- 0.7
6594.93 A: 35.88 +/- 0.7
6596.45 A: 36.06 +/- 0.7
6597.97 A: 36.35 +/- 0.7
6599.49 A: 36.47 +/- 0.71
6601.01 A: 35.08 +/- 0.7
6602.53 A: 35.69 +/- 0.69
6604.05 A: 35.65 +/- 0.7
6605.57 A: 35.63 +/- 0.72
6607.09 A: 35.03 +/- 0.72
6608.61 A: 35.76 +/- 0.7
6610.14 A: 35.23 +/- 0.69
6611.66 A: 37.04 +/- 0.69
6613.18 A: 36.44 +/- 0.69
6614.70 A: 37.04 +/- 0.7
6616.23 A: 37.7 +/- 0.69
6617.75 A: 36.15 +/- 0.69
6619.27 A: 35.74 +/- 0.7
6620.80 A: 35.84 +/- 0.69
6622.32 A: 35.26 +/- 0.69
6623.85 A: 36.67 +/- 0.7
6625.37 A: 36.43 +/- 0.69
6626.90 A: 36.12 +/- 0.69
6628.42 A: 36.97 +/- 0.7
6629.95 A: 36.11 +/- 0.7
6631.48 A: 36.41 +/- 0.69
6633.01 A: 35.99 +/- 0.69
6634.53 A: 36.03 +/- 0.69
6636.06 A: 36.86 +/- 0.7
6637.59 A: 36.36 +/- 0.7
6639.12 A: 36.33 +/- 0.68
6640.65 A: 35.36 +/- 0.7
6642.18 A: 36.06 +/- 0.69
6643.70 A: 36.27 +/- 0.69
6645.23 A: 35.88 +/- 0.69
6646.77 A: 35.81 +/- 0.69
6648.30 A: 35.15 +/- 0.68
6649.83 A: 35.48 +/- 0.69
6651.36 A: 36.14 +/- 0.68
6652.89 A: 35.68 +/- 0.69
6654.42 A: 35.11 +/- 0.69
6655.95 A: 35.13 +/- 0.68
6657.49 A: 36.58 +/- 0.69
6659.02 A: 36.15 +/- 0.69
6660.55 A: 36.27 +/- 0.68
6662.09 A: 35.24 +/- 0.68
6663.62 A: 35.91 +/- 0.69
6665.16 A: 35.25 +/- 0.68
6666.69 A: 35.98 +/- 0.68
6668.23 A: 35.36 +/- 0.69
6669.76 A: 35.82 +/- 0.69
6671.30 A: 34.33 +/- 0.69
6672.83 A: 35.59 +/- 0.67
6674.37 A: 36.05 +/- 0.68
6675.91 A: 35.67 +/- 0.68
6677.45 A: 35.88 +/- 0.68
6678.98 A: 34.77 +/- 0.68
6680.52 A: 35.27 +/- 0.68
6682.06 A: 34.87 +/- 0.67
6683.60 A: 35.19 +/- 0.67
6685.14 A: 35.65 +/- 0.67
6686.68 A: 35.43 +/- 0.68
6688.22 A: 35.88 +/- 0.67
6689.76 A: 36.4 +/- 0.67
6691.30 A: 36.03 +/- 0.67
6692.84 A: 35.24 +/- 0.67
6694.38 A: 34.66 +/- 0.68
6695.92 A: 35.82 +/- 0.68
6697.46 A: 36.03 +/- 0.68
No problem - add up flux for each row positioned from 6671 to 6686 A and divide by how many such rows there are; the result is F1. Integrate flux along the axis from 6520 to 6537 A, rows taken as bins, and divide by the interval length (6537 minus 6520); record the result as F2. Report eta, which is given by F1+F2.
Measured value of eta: 72.1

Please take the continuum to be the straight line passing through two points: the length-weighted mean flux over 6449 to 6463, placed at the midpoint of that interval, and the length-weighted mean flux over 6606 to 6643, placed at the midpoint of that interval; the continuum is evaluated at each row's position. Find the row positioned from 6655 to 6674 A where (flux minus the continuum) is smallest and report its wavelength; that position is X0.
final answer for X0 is 6671.30 A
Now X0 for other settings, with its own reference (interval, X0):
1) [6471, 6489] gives 6480.53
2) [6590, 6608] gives 6601.01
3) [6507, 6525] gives 6519.44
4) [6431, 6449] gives 6440.36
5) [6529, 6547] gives 6546.52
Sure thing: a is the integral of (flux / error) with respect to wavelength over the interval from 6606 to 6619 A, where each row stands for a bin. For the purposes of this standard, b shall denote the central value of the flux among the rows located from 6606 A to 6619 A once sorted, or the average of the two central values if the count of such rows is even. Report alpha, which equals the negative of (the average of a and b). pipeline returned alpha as -357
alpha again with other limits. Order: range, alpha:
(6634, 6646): -331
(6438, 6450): -289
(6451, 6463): -325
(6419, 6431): -323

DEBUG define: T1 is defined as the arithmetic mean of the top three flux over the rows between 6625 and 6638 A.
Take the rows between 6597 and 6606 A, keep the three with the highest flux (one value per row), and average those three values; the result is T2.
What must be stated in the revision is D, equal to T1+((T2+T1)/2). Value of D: 73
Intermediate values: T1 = 36.8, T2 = 36.2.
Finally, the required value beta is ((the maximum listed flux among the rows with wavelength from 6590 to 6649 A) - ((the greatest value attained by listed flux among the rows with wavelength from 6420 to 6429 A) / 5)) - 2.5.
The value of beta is 27.35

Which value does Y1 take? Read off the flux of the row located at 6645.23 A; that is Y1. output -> 35.88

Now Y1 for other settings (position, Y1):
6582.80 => 34.5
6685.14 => 35.65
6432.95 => 38.58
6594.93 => 35.88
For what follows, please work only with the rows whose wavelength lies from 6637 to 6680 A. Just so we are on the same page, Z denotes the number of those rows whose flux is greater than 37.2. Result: 0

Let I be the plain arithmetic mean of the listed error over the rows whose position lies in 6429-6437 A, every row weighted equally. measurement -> 0.74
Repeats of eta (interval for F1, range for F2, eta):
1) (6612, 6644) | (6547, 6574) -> 68.2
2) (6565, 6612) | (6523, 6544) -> 71.8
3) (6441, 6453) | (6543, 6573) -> 71.1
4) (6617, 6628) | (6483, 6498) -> 72.9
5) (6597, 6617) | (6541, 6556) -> 71.7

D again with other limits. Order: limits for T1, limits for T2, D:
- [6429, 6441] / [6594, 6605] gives 76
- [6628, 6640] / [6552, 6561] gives 72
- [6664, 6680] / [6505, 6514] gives 73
